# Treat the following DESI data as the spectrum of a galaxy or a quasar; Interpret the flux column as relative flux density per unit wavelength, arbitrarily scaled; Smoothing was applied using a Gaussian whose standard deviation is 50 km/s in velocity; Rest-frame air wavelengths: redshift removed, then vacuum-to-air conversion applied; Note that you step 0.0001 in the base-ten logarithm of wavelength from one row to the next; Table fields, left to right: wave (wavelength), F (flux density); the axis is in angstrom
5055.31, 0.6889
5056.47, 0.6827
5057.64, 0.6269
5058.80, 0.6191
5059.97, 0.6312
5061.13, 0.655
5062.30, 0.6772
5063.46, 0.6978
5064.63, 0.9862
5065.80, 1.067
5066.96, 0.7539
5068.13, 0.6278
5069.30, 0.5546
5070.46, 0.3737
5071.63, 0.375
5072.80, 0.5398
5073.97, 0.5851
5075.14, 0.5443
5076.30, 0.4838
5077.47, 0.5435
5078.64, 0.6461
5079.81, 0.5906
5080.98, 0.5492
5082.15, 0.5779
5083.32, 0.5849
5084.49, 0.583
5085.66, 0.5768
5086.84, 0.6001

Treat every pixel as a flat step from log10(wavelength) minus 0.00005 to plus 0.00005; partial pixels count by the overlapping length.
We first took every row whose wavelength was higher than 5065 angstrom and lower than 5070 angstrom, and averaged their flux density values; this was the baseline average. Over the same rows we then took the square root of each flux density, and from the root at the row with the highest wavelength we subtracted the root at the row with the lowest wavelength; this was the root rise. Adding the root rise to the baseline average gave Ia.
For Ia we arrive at 0.46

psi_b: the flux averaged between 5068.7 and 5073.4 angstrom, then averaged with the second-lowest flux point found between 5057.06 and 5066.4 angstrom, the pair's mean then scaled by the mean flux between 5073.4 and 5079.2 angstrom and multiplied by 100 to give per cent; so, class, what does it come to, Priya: 97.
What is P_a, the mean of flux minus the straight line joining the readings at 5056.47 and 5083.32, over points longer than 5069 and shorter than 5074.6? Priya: -0.14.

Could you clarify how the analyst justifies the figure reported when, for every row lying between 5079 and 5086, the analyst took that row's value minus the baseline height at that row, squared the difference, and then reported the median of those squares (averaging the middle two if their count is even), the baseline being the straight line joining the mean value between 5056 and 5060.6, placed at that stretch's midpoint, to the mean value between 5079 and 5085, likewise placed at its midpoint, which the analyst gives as 0.0001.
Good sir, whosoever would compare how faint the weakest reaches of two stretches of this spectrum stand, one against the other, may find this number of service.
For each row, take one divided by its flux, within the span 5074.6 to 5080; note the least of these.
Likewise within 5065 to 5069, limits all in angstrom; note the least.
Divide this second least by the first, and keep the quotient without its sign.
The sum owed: 0.61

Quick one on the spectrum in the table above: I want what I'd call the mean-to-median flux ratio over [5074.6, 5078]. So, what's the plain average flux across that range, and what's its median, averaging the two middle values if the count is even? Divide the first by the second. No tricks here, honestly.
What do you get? 0.96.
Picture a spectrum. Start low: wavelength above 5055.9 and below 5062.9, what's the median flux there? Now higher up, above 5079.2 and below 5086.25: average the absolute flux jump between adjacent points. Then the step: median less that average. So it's 0.63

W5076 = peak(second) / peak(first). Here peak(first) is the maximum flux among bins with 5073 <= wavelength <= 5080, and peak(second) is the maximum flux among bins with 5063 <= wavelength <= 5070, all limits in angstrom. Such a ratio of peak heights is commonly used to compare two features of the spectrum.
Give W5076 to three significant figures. 1.65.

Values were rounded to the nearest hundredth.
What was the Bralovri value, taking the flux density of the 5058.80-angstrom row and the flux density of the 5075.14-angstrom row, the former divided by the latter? 1.14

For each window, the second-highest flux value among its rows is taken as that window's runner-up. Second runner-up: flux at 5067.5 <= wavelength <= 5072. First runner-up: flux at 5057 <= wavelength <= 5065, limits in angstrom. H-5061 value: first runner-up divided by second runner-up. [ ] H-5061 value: 1.26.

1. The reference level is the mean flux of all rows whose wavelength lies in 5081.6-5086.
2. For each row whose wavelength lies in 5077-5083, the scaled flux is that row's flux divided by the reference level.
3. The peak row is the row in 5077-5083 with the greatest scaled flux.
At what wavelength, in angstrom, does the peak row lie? 5078.64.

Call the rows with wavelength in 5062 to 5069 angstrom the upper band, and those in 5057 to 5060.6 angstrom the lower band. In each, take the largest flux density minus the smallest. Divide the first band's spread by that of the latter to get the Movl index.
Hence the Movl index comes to 36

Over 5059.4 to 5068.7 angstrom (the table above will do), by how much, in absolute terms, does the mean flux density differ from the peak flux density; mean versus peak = 0.30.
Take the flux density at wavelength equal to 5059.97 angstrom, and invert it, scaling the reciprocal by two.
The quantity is 3.2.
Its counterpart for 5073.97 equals 3.4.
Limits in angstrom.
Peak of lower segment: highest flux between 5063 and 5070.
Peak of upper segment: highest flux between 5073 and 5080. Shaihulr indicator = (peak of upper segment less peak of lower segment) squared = 0.18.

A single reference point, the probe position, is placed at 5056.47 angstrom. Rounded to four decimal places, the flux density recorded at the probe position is 0.6827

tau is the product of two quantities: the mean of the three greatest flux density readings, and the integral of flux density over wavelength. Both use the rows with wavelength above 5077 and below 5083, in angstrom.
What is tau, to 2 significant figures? 2.1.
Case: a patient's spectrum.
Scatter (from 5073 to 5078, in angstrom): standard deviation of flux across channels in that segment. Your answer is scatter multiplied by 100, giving 4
